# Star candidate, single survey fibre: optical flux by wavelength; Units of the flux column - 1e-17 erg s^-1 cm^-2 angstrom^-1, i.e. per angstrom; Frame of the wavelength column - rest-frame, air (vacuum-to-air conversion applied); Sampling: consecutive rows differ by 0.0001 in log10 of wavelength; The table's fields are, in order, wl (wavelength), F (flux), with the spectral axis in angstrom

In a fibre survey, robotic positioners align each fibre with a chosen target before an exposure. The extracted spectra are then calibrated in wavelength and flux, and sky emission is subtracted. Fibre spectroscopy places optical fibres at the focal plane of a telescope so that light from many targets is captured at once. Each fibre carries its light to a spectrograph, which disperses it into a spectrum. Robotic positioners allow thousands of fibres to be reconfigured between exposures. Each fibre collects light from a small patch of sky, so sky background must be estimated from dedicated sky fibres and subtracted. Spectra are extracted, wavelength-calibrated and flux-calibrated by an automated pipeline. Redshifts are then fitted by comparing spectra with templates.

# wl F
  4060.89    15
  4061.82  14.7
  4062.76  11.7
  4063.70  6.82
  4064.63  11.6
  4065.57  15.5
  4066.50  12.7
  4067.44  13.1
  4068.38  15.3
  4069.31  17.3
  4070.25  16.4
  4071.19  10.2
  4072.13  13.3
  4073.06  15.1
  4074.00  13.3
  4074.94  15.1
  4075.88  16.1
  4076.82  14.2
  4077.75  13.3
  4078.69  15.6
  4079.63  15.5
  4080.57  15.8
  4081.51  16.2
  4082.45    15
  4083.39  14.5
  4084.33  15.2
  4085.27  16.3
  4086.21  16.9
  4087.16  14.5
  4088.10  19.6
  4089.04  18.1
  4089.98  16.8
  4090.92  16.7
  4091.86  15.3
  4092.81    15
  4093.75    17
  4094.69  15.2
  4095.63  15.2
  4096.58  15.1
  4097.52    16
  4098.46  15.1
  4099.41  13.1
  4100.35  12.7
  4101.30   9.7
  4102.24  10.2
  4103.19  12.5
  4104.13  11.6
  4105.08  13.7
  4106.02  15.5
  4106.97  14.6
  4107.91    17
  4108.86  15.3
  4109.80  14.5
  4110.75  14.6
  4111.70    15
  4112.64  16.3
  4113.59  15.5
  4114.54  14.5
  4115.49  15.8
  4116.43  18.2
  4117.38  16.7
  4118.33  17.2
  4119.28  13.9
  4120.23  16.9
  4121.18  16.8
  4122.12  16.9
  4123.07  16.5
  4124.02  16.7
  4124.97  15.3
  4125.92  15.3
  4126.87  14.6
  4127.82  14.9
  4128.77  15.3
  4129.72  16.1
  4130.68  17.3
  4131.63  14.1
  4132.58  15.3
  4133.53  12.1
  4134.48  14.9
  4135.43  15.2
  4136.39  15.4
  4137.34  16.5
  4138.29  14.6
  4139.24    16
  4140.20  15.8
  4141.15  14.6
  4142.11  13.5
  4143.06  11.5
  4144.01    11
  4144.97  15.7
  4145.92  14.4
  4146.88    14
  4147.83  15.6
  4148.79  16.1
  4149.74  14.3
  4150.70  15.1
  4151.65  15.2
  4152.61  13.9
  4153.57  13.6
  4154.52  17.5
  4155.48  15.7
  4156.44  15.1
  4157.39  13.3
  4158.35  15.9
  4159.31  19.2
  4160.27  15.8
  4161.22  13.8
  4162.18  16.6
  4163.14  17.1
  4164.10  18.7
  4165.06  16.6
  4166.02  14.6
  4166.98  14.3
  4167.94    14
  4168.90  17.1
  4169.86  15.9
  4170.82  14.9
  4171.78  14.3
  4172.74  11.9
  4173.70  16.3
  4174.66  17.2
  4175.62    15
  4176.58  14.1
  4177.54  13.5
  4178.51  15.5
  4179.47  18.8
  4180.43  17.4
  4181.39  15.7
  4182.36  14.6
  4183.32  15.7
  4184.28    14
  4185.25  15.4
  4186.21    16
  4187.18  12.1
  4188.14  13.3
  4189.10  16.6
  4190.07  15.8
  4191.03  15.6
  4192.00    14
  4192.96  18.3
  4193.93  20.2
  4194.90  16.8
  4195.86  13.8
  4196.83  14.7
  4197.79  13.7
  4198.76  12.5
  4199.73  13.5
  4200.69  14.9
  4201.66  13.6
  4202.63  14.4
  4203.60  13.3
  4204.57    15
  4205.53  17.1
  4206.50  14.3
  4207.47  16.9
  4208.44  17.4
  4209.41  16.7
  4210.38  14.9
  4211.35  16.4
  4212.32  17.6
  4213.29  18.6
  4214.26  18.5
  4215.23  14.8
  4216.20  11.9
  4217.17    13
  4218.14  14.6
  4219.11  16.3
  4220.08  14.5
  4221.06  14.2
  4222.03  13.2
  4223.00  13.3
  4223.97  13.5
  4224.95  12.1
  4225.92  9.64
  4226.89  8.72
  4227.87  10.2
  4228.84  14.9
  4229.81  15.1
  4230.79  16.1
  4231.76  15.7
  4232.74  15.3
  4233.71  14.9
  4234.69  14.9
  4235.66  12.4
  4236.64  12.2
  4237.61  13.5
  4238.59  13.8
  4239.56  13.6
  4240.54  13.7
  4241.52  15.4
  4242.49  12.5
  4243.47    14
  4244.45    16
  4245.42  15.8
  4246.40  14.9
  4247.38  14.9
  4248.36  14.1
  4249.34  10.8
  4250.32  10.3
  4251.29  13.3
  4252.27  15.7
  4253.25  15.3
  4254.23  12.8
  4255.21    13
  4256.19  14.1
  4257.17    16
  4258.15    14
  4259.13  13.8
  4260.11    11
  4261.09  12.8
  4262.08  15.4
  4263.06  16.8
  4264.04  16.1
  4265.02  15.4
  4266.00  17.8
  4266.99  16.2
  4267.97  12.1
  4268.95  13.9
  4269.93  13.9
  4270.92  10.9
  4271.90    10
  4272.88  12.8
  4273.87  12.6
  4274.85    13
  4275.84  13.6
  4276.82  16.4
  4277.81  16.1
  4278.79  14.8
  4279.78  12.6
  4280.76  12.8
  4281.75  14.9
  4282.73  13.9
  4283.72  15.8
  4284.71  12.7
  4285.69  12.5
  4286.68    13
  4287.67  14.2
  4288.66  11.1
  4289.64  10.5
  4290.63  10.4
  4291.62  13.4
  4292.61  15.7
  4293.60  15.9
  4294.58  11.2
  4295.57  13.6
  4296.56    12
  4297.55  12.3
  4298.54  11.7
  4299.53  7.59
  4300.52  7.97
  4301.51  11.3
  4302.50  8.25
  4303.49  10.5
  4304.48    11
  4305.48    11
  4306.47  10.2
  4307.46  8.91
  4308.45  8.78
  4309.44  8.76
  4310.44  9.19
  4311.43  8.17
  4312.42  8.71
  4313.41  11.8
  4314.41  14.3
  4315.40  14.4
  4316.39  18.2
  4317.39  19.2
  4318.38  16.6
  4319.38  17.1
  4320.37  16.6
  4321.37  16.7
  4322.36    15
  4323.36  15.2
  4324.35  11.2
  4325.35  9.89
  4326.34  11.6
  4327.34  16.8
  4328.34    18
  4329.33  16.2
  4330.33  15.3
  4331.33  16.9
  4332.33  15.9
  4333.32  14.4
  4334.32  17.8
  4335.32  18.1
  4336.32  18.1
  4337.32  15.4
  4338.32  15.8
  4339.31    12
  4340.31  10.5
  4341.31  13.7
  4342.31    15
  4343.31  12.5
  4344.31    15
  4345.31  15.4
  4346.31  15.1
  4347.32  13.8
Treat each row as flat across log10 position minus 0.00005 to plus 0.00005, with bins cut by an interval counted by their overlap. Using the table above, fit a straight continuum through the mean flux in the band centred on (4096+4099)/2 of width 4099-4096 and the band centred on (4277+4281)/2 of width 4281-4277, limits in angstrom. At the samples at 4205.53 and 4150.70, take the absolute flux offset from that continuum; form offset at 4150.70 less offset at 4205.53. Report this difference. -2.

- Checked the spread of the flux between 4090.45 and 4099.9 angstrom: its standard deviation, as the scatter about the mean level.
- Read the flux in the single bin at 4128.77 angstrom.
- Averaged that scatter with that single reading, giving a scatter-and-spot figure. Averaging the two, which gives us 8.2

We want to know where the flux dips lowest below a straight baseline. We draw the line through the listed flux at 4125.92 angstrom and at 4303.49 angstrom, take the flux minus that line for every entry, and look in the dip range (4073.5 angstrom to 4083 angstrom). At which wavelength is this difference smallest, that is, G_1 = 4074.00 angstrom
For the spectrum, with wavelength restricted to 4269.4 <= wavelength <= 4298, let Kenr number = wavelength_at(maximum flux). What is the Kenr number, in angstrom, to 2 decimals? 4276.82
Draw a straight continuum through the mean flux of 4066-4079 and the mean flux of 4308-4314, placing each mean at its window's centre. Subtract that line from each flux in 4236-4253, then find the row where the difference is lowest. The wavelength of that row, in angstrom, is 4250.32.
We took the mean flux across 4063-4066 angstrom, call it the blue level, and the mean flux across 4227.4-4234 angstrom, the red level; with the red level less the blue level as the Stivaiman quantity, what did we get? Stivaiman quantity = 3.3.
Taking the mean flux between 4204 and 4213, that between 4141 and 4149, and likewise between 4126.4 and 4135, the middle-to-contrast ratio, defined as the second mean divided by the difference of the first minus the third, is 11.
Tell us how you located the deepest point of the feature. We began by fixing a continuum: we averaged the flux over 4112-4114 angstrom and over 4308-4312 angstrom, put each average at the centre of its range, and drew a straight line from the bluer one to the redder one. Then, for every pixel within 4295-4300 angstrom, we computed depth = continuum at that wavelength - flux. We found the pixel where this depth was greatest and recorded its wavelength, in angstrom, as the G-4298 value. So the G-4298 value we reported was 4299.53 angstrom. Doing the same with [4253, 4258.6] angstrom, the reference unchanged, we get 4254.23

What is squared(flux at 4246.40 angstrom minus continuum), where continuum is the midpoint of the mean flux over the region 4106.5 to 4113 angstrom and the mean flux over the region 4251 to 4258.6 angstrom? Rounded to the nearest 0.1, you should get 0.0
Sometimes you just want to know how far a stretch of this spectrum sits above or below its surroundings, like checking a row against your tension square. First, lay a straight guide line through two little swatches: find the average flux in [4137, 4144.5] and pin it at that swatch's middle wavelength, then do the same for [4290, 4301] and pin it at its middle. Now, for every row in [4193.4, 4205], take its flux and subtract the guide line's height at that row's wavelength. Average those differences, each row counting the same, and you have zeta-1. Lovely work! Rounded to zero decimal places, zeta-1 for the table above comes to 1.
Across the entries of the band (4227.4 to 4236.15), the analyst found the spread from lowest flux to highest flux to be 5.9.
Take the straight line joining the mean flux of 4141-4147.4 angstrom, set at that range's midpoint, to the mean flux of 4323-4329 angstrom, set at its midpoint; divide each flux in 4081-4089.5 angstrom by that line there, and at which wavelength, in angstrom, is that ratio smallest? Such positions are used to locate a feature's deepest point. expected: 4087.16 angstrom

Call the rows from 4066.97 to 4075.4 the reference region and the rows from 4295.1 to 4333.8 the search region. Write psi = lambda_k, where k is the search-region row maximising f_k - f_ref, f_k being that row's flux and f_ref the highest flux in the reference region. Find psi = 4317.39 angstrom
